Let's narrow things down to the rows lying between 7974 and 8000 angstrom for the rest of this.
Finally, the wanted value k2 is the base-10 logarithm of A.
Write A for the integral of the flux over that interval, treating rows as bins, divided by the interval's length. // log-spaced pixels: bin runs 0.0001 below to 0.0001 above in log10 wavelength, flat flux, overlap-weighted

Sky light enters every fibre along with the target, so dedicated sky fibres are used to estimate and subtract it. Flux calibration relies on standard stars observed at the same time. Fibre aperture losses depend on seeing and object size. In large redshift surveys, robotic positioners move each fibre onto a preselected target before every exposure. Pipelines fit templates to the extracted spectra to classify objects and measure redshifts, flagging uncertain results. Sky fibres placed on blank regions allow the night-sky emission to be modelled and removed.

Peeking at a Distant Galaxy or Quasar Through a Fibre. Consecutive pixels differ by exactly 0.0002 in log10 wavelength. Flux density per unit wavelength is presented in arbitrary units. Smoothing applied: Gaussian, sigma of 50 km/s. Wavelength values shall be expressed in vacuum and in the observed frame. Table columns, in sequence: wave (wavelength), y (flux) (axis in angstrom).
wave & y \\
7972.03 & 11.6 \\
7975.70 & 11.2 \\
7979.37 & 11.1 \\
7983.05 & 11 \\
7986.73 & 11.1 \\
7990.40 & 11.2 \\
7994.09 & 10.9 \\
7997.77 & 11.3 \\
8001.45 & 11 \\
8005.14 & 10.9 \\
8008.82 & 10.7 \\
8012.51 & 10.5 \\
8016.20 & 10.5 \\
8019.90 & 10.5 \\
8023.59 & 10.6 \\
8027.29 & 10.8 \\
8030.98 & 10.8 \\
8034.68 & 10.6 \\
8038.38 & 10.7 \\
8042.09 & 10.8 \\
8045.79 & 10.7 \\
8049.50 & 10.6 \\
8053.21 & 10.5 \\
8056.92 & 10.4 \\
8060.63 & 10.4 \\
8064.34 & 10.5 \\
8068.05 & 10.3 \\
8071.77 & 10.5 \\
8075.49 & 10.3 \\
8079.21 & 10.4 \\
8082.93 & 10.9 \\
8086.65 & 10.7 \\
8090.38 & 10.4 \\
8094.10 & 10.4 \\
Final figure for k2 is 1.05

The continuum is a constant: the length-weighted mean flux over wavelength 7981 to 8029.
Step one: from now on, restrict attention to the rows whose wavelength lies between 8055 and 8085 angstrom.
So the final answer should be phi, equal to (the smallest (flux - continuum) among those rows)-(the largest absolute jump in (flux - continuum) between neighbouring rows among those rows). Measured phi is -1.05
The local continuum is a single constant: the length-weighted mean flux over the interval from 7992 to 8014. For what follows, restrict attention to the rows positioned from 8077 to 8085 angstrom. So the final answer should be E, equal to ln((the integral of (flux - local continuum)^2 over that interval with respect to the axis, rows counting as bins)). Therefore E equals 0.0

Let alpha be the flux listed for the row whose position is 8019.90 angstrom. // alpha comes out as 10.5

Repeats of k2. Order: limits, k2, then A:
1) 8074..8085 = 1.02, 10.5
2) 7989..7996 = 1.04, 11.0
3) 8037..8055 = 1.03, 10.7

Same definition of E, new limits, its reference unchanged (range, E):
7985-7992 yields -0.7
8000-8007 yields -3.2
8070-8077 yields 0.6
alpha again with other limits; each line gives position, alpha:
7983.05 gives 11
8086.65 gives 10.7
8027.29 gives 10.8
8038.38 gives 10.7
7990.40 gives 11.2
